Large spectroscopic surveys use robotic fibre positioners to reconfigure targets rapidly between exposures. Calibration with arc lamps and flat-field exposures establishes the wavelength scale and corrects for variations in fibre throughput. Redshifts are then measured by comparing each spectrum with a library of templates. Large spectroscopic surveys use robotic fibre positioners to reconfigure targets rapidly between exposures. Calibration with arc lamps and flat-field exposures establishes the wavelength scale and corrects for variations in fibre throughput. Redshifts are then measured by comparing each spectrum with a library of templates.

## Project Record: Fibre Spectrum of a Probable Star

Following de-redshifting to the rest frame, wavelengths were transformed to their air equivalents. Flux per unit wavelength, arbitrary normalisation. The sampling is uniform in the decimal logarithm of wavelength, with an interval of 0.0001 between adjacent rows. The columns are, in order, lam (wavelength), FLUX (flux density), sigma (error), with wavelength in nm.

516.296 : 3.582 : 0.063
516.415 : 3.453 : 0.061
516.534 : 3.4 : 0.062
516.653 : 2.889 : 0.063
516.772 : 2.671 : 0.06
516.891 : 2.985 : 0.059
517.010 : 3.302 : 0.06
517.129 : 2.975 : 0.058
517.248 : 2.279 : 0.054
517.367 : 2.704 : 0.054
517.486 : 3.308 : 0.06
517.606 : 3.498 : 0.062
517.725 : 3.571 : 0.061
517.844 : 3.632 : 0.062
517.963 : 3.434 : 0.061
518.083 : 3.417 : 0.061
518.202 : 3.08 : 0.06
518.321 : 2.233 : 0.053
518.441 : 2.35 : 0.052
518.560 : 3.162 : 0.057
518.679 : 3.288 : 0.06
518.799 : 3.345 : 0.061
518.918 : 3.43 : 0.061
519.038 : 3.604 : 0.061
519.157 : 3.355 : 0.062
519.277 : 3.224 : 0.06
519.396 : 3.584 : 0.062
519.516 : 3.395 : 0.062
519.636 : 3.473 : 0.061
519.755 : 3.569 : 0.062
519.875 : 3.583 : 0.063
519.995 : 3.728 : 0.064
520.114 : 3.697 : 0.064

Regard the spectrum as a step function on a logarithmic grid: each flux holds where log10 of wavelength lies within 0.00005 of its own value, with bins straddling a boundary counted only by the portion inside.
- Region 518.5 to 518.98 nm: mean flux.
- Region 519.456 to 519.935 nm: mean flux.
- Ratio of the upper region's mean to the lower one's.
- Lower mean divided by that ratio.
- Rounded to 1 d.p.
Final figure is 3.1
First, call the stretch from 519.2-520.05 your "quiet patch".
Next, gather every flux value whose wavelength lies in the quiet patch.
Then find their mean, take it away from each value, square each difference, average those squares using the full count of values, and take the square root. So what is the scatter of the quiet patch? 0.150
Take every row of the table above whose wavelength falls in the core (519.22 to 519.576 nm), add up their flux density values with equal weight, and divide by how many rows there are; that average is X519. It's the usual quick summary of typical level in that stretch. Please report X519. 3.40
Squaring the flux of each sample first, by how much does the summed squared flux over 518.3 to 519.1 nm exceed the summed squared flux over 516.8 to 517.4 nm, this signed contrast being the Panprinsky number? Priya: 26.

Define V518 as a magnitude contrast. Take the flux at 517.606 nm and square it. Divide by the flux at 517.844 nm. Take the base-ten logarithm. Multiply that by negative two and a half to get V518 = -1.32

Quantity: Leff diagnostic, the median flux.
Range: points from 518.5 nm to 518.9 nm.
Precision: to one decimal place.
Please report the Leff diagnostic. 3.3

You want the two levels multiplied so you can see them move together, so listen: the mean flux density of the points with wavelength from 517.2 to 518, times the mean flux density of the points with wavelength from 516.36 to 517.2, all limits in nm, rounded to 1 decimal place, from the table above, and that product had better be 9.9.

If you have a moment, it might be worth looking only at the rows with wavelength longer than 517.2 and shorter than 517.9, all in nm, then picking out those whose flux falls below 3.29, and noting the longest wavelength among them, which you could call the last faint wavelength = 517.367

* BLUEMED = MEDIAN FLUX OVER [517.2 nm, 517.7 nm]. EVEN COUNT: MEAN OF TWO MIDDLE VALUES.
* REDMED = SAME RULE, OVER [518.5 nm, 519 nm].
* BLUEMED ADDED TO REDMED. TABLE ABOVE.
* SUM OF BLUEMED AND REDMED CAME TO 6.32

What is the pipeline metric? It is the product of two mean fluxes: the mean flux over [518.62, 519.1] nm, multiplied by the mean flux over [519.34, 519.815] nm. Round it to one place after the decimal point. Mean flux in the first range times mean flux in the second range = 12.0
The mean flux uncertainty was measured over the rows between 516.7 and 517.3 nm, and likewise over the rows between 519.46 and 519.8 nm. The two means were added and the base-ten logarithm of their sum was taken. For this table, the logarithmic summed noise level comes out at -0.921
